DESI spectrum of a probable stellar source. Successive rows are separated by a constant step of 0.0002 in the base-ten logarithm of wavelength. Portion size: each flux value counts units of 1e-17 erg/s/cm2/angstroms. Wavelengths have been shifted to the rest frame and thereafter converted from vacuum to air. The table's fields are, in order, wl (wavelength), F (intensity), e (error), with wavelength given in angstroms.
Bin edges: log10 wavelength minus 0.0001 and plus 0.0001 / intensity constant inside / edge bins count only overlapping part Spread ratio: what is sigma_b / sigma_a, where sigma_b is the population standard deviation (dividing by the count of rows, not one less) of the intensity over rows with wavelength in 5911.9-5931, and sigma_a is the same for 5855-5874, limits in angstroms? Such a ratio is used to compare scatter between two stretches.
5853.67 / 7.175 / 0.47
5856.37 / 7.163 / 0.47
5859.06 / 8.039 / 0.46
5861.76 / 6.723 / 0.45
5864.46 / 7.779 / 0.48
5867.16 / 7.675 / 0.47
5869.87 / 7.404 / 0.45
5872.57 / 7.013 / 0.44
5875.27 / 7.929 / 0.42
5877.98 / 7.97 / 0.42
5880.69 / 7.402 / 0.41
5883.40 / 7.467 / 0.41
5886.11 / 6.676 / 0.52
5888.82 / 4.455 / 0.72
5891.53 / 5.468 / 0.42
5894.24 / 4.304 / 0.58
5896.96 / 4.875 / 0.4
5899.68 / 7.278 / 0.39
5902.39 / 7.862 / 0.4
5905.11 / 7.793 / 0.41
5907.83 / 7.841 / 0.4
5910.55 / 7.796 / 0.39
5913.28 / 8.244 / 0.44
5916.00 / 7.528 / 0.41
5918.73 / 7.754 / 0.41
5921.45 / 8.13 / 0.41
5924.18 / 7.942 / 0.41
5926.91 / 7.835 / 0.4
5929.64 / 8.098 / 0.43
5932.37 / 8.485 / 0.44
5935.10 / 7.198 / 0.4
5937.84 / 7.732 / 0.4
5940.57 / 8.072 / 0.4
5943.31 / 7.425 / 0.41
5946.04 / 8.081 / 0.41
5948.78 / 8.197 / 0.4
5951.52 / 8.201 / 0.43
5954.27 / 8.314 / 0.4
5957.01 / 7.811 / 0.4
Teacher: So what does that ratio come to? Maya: 0.53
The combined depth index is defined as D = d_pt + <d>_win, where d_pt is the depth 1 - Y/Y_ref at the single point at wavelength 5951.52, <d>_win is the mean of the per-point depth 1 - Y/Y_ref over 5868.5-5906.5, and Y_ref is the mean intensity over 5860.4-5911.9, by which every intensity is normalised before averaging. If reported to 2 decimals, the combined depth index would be -0.15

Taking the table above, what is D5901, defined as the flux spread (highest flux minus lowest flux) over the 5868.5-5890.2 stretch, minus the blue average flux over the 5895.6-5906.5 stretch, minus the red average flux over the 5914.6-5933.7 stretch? -11.4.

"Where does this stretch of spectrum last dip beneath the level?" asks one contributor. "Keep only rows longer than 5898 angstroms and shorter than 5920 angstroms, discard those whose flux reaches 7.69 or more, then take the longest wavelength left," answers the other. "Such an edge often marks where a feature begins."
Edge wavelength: 5916.00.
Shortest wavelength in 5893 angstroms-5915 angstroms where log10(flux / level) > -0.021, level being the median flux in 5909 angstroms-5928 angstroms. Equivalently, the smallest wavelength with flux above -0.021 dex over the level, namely 5902.39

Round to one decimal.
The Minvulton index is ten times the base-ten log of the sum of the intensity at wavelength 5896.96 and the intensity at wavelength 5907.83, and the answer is 11.0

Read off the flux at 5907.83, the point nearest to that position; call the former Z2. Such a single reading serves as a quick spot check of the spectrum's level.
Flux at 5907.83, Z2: 7.841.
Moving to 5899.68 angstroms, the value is 7.278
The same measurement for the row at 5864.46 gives 7.779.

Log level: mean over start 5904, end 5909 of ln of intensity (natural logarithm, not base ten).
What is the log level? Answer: 2.056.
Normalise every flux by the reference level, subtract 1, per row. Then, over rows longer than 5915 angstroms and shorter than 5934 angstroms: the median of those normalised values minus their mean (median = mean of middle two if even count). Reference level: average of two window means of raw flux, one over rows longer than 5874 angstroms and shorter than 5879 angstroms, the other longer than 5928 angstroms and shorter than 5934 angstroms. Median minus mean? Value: -0.003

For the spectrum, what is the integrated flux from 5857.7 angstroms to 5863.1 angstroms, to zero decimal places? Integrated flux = 40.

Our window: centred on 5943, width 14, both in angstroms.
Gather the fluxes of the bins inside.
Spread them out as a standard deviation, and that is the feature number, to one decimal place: 0.3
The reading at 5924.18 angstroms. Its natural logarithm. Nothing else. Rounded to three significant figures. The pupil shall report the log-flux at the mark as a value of 2.07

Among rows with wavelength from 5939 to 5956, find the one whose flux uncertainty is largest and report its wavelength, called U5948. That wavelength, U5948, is 5951.52 angstroms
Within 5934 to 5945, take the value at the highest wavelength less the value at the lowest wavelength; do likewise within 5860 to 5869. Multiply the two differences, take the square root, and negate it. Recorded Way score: -0.46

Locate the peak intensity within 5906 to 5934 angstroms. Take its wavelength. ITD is 5932.37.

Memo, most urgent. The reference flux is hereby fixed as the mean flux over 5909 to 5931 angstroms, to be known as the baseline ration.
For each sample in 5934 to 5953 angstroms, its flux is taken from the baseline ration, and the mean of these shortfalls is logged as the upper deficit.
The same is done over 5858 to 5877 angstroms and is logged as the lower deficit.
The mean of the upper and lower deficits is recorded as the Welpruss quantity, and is 0.2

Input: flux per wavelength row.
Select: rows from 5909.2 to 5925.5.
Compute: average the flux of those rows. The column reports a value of 7.90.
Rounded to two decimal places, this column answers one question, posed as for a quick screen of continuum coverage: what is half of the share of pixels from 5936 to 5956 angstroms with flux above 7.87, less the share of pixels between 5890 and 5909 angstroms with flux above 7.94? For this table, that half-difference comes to 0.36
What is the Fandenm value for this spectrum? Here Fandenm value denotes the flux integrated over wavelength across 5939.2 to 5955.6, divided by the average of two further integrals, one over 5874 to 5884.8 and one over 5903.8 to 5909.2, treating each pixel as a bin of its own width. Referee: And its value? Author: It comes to 2.1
